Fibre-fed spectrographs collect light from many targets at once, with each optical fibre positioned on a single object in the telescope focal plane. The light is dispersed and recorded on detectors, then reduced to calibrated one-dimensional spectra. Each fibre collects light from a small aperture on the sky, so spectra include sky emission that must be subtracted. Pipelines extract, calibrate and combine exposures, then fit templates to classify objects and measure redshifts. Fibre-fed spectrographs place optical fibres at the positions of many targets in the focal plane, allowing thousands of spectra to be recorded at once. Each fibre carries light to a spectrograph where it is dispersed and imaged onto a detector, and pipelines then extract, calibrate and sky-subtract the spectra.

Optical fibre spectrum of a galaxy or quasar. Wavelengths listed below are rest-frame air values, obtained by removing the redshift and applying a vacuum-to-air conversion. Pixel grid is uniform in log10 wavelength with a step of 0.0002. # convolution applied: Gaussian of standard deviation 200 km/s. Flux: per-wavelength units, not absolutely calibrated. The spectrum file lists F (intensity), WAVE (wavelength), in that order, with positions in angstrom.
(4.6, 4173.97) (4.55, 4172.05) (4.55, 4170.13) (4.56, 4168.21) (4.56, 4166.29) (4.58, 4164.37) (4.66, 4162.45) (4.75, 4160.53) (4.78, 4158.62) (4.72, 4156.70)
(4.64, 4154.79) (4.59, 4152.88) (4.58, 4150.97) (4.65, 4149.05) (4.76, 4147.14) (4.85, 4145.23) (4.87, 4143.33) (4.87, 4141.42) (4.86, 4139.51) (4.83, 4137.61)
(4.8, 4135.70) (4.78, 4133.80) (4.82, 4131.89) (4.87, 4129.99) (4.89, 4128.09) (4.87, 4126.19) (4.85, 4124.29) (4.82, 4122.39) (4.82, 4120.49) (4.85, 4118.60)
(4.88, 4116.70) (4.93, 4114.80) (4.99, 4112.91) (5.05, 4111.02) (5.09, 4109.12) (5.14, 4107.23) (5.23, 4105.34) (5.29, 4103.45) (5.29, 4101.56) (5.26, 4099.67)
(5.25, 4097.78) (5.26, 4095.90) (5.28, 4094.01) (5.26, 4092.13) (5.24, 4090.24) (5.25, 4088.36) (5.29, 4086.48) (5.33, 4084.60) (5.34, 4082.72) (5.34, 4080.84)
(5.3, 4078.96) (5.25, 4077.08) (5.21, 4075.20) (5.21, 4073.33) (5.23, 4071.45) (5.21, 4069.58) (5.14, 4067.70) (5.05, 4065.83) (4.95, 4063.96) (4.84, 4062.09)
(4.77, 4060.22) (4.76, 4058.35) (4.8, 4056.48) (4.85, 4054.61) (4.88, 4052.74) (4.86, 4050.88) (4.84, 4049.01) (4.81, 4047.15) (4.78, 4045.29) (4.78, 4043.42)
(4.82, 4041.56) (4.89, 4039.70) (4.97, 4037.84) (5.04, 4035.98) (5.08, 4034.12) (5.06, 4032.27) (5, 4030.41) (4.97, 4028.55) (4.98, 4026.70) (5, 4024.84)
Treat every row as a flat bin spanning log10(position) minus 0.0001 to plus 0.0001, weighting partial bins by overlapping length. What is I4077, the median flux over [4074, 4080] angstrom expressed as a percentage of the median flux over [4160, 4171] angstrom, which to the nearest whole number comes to 115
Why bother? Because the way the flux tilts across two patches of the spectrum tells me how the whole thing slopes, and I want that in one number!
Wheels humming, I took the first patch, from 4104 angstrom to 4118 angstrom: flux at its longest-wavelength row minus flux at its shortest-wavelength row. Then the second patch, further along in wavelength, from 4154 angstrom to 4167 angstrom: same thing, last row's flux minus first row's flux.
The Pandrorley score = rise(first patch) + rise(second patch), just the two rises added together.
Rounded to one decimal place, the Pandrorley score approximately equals -0.4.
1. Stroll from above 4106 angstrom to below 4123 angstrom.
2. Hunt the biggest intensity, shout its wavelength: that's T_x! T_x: 4107.23 angstrom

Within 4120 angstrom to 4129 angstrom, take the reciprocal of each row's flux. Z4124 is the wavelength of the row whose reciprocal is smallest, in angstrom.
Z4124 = 4128.09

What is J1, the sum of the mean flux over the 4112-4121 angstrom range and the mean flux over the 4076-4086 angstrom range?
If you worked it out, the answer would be 10.2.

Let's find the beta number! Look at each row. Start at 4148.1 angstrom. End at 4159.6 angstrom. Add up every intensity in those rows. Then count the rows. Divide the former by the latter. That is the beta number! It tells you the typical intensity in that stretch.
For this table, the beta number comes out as 4.66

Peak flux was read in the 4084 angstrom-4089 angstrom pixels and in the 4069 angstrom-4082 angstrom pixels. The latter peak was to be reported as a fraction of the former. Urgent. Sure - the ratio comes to 1.00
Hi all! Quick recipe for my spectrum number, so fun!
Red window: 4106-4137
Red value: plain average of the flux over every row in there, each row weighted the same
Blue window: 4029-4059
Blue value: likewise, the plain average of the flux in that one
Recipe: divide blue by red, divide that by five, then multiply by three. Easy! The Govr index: 0.60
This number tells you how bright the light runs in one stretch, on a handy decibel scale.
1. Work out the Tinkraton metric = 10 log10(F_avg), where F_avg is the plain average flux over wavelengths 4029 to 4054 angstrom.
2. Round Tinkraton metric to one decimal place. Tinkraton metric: 6.9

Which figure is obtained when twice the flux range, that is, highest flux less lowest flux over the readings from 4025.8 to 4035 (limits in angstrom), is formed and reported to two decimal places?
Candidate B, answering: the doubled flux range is 0.22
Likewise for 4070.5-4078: 0.08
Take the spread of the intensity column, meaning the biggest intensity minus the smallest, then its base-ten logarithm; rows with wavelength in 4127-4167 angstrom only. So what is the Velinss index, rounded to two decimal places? -0.48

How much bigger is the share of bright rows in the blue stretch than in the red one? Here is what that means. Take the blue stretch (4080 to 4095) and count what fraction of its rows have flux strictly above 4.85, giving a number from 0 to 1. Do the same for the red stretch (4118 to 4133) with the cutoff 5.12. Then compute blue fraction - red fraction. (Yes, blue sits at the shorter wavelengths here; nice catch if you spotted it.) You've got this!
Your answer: 1.00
